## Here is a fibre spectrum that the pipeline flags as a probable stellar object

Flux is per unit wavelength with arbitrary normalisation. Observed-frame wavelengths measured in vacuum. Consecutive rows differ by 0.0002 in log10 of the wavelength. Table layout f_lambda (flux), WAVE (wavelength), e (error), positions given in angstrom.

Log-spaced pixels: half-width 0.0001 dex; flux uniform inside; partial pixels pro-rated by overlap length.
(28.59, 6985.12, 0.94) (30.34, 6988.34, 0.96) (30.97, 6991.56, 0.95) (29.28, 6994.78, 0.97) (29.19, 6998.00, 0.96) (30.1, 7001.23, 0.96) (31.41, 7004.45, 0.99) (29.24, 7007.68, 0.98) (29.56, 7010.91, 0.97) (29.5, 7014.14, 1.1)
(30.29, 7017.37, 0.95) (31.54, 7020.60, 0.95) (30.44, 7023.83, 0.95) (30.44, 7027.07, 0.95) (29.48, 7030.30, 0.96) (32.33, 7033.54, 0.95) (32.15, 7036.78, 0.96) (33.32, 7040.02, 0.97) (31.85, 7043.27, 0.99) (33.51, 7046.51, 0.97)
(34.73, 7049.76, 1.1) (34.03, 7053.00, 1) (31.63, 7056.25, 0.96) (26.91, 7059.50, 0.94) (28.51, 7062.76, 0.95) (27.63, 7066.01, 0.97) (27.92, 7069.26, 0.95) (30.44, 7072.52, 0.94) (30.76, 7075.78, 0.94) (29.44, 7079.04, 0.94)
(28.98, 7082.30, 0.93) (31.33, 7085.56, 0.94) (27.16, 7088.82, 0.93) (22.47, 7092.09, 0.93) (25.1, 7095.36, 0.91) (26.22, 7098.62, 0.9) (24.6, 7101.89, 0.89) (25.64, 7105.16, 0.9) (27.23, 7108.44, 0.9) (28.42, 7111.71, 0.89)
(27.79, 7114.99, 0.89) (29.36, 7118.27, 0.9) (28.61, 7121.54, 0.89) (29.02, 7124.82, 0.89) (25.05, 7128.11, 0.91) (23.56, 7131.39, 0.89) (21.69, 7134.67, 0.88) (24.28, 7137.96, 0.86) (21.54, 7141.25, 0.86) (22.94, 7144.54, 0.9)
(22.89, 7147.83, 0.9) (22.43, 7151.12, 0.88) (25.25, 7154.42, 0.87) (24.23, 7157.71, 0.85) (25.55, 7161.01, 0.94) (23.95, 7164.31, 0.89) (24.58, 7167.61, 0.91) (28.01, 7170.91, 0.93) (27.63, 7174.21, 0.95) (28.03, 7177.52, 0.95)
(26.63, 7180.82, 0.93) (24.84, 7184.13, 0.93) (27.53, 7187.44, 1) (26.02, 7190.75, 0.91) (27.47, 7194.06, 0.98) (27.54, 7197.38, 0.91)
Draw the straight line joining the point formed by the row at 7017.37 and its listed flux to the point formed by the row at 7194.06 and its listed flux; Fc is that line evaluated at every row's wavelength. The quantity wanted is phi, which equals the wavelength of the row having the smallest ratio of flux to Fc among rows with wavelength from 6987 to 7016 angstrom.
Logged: 6998.00 angstrom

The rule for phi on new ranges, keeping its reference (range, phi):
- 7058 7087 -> 7059.50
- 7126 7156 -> 7141.25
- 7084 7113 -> 7092.09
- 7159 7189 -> 7164.31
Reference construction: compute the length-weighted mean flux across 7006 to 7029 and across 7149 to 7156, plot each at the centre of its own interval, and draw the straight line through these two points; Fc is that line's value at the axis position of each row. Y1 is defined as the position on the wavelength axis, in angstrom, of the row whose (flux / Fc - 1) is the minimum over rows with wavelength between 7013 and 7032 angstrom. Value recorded 7014.14 angstrom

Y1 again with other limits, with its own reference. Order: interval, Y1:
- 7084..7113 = 7092.09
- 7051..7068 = 7059.50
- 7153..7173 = 7157.71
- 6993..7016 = 6994.78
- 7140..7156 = 7141.25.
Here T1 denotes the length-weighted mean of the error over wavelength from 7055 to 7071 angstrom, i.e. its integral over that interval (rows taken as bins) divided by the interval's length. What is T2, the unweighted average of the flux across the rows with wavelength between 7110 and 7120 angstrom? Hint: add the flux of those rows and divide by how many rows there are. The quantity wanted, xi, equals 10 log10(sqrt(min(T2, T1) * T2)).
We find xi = 7.17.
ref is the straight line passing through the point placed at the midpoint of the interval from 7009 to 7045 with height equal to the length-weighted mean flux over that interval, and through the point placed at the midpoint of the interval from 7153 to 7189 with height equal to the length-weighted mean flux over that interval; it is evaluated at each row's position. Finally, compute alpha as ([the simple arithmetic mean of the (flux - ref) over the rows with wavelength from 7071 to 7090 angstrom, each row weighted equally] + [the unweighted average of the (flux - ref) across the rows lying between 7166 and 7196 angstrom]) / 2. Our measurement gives 0.8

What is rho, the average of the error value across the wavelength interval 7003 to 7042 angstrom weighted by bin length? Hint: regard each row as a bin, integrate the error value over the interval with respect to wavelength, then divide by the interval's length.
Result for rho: 0.97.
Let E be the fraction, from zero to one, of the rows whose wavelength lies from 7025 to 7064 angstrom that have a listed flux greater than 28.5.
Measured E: 0.9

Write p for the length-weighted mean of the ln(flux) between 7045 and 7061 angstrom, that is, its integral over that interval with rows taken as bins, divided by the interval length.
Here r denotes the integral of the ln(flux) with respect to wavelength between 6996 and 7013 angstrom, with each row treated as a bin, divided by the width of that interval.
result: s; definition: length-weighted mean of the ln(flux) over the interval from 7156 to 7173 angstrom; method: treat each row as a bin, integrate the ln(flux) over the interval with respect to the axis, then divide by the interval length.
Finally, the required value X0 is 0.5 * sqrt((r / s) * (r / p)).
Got 0.507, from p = 3.47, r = 3.40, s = 3.23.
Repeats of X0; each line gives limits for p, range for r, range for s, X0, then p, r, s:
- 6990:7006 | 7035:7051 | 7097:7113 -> 0.524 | 3.41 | 3.50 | 3.27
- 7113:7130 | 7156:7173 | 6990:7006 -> 0.480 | 3.33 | 3.23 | 3.41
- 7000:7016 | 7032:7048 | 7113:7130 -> 0.518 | 3.40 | 3.48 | 3.33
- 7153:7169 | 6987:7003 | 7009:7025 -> 0.514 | 3.21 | 3.40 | 3.41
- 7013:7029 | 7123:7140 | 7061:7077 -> 0.472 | 3.42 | 3.20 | 3.36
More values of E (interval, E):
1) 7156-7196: 0.0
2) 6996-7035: 1.0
